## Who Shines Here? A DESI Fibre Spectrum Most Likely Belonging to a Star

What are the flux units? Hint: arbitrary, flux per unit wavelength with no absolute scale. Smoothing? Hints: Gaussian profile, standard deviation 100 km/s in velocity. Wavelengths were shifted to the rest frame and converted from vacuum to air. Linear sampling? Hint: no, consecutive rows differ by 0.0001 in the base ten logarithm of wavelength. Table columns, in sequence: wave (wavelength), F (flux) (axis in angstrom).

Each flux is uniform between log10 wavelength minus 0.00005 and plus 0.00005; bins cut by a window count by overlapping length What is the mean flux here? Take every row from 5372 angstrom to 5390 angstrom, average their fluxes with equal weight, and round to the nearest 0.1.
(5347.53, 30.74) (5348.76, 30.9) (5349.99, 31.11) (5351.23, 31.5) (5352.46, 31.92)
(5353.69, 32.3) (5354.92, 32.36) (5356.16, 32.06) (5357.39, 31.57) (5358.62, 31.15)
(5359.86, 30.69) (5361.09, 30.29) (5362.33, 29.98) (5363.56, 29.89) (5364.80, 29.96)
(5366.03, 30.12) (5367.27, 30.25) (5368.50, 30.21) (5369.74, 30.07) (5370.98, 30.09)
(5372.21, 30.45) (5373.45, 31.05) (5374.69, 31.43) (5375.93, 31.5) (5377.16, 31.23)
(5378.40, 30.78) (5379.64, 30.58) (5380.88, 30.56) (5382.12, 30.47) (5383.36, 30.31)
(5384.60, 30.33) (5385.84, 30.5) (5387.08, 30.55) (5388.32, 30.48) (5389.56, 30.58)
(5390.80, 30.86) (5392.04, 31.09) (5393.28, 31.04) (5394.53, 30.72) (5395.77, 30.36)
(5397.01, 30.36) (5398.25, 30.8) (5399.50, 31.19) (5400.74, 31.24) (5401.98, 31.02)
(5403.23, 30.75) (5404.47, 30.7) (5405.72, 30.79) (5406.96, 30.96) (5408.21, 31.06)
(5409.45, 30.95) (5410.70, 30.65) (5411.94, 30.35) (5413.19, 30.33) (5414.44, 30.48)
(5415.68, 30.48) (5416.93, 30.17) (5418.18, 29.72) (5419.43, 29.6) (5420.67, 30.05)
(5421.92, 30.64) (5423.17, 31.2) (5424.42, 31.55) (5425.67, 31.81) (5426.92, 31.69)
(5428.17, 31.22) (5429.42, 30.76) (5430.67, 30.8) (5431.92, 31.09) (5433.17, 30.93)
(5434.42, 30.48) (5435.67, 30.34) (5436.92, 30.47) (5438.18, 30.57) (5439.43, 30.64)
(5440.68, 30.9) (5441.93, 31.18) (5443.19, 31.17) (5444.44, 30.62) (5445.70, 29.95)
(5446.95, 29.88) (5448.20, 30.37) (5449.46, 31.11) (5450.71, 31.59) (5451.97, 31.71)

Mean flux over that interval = 30.7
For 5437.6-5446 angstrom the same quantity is 30.7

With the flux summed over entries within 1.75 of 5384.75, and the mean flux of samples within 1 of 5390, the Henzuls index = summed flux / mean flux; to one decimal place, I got 3.0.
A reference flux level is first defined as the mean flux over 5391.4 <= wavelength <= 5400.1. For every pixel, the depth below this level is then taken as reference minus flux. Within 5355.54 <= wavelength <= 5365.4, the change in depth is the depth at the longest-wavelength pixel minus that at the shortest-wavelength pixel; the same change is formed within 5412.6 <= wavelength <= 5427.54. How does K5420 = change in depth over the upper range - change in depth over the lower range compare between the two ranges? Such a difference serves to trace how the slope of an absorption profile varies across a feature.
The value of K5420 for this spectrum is -3.5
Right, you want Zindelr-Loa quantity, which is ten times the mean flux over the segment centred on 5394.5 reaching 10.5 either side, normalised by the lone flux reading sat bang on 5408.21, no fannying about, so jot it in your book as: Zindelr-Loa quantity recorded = 9.9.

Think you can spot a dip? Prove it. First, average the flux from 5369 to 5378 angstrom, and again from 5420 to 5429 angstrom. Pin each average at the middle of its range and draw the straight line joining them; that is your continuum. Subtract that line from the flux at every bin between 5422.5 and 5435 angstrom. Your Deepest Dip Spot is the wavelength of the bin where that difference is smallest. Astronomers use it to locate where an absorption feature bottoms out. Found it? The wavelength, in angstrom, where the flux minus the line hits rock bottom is 5434.42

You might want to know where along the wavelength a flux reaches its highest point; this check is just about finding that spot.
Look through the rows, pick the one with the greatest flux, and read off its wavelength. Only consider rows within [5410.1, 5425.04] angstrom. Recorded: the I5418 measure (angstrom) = 5424.42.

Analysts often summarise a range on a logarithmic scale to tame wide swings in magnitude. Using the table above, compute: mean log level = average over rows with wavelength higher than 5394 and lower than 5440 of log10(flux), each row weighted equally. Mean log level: 1.49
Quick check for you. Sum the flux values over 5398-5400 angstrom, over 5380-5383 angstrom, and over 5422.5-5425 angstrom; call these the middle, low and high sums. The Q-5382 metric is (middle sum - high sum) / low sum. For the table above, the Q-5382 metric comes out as -0.012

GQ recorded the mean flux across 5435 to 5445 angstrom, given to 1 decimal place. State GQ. 30.7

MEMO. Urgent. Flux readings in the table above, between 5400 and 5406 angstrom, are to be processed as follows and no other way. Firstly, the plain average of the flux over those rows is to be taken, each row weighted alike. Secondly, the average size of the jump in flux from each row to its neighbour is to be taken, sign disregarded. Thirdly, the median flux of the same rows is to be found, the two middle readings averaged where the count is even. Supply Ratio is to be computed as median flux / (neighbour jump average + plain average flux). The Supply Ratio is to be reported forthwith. 0.991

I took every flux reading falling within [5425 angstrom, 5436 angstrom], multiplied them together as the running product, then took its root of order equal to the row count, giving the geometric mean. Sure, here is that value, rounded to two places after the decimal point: 31.01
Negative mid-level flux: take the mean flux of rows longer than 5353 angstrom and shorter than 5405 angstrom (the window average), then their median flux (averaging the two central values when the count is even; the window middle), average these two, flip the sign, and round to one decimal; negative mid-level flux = -30.7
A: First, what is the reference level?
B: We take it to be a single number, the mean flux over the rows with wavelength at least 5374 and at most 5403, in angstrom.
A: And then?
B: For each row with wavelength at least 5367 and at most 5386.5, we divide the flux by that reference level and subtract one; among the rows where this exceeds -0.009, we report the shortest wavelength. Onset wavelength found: 5373.45 angstrom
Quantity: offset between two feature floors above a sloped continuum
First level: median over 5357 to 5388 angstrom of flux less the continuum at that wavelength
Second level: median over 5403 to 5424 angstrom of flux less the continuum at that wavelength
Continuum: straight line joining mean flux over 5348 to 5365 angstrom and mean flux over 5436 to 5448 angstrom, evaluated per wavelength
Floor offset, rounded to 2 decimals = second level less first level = 0.36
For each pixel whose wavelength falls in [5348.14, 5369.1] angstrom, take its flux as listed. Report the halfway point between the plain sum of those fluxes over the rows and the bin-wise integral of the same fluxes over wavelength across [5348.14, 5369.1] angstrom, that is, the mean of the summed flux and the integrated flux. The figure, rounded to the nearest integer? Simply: 588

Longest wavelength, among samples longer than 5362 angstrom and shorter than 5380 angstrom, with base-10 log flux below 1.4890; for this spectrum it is 5379.64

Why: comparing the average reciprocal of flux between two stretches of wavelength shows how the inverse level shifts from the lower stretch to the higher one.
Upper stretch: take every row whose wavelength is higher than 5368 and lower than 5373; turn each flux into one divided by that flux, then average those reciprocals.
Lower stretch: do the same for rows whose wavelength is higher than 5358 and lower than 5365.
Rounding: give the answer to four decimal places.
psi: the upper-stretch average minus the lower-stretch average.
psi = 0.0001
